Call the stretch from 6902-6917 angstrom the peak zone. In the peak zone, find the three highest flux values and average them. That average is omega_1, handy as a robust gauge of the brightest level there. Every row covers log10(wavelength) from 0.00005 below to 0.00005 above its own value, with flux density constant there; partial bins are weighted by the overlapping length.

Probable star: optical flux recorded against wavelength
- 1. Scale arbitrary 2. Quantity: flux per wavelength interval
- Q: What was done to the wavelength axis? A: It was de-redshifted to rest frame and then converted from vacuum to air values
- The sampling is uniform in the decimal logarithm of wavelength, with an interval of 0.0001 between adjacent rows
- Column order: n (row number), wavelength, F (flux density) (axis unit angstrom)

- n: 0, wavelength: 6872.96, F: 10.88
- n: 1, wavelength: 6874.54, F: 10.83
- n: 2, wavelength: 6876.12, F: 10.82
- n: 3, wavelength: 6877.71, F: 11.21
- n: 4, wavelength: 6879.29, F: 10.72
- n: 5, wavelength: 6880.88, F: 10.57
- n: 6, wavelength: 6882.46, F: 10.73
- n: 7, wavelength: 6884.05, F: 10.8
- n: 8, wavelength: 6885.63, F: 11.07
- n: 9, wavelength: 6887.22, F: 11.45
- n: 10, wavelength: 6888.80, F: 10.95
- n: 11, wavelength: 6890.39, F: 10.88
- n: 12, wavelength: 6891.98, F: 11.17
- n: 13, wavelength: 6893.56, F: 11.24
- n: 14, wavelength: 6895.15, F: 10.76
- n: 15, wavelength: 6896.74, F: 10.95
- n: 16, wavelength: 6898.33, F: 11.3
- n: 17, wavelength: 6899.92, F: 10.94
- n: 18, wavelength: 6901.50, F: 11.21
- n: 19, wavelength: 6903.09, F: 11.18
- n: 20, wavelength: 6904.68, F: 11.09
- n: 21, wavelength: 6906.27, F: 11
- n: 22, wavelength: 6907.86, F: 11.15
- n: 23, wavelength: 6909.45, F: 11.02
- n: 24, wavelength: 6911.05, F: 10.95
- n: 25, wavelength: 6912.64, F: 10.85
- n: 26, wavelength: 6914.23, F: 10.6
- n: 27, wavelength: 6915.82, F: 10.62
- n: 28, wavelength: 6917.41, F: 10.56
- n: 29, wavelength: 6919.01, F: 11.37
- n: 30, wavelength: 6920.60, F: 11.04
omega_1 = 11.1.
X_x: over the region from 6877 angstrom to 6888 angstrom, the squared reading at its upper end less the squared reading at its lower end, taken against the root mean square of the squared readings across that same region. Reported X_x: 0.045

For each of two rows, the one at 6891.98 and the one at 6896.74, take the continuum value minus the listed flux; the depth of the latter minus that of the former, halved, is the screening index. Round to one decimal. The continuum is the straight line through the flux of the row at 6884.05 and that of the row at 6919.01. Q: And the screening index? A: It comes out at 0.1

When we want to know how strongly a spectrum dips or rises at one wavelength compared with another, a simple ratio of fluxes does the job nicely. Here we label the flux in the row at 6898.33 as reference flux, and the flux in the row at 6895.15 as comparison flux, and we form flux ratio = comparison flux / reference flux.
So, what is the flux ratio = 0.95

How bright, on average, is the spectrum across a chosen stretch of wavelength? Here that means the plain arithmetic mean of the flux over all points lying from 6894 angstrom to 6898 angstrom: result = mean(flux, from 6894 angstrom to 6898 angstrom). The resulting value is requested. 10.9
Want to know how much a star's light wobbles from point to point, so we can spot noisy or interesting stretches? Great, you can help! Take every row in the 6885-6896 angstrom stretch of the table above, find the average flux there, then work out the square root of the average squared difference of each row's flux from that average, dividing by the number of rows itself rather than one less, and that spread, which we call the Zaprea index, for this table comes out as 0.22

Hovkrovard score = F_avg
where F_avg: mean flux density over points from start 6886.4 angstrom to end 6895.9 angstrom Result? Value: 11.1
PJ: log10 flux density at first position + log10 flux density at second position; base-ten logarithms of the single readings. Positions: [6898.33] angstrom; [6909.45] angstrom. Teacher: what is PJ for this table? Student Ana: 2.10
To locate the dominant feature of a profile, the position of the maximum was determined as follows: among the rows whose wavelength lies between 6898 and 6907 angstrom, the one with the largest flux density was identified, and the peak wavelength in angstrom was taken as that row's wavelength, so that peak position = 6898.33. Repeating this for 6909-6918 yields 6909.45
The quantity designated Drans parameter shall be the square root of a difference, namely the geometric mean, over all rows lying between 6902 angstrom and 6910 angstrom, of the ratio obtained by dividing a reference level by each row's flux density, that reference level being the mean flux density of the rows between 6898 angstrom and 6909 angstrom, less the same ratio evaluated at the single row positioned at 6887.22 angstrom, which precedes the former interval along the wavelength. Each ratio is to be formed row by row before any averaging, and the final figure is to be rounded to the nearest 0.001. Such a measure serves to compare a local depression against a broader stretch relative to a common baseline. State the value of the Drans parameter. 0.178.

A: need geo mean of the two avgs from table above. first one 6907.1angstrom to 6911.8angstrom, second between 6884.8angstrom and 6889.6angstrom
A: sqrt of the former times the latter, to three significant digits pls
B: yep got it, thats 11.1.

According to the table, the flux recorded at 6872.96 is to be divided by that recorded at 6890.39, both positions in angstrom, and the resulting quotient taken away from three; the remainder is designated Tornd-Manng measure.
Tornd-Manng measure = 2.00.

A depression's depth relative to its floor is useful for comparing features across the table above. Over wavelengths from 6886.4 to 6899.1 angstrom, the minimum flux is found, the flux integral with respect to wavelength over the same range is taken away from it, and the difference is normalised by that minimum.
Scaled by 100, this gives -1208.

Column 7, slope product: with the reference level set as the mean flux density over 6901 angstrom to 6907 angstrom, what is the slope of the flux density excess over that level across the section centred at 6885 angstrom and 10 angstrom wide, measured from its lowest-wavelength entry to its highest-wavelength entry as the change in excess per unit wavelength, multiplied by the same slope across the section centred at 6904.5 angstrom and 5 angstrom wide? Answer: -0.0027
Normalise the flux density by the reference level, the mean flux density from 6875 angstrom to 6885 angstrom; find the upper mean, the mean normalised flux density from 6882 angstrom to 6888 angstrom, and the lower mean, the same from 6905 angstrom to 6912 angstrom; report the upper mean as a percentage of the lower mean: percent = 100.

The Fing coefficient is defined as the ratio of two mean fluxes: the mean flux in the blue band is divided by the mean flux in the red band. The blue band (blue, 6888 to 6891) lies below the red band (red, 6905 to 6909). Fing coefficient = 0.99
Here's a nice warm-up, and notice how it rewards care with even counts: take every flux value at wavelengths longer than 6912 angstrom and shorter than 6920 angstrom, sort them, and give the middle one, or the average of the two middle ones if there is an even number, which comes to 10.6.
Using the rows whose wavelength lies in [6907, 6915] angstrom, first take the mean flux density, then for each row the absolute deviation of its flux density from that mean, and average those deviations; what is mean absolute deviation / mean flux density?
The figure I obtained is 0.014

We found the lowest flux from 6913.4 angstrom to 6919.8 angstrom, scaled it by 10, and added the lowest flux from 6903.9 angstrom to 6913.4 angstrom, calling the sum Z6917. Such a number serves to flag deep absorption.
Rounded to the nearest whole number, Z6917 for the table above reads 116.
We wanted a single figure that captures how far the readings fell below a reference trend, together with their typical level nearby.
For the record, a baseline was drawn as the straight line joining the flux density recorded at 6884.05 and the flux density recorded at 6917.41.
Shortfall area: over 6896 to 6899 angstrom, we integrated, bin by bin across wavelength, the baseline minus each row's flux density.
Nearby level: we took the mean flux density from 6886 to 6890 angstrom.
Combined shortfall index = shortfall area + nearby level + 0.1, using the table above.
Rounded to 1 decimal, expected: 10.0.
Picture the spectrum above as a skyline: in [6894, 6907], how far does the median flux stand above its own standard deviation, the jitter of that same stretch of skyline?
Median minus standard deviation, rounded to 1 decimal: 10.9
